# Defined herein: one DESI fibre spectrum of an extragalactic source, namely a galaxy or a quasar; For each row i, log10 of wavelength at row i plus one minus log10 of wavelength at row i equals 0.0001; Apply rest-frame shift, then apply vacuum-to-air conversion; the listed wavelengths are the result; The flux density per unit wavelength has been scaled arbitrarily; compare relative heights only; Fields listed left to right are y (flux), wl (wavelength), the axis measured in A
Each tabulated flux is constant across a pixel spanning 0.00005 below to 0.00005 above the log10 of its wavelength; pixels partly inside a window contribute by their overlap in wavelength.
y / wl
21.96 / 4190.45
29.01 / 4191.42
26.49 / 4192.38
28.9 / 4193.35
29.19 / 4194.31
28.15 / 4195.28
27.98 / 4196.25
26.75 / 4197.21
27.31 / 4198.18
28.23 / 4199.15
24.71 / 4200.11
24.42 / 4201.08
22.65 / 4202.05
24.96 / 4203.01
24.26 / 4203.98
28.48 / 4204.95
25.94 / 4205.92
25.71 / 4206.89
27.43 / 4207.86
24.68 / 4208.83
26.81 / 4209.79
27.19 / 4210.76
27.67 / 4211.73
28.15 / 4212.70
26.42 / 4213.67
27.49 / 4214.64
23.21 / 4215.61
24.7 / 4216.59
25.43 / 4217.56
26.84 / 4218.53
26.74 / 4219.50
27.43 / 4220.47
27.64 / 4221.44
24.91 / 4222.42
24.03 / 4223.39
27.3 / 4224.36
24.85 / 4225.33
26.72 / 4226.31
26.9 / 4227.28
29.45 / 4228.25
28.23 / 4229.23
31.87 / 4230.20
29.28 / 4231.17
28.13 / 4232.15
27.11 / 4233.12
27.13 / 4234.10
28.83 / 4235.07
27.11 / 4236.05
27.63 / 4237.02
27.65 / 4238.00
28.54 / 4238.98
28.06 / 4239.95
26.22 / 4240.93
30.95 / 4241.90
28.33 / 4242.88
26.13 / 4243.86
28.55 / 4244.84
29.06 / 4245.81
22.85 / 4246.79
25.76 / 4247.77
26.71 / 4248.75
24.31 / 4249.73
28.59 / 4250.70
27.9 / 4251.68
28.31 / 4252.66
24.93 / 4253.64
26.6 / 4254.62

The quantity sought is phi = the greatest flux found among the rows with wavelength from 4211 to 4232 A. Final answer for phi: 31.87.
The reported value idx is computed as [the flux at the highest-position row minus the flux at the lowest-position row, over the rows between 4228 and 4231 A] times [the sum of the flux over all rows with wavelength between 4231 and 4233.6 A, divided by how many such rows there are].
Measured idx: 68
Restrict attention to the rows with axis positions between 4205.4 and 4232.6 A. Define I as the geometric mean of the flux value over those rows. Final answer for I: 26.8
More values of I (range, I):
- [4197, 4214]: 26.2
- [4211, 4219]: 26.2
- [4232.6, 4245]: 27.8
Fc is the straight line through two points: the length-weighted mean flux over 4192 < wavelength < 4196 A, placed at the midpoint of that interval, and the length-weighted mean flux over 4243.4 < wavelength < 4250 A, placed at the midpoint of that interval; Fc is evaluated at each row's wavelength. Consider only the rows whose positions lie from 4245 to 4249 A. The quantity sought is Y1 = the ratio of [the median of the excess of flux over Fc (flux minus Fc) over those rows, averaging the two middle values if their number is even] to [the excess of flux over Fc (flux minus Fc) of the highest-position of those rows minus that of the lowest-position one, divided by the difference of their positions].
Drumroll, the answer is 0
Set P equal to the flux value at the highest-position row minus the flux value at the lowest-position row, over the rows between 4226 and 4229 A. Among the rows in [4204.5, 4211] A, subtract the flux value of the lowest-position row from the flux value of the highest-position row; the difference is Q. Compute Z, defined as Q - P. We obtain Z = -4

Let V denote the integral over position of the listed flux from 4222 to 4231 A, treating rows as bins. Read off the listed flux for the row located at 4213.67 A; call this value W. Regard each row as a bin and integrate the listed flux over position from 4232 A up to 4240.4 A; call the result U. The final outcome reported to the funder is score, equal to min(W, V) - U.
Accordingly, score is -207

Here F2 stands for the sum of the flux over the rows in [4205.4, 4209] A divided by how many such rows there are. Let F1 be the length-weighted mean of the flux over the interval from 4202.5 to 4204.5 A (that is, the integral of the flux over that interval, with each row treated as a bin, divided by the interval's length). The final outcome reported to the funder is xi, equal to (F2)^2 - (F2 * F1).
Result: 32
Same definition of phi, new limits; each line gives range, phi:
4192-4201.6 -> 29.19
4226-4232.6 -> 31.87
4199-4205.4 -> 28.48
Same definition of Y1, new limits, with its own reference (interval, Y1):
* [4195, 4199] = 2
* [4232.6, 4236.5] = 12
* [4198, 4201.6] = 2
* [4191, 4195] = 7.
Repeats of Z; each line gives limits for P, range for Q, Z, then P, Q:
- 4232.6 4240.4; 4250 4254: -5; 1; -4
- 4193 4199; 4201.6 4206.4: 5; -2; 3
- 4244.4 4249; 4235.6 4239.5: 3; -2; 1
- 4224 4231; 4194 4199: -6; 5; -2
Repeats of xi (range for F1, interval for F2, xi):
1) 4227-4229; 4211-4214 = -24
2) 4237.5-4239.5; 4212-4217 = -54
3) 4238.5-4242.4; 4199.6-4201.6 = -96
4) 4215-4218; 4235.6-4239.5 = 90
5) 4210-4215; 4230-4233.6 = 51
